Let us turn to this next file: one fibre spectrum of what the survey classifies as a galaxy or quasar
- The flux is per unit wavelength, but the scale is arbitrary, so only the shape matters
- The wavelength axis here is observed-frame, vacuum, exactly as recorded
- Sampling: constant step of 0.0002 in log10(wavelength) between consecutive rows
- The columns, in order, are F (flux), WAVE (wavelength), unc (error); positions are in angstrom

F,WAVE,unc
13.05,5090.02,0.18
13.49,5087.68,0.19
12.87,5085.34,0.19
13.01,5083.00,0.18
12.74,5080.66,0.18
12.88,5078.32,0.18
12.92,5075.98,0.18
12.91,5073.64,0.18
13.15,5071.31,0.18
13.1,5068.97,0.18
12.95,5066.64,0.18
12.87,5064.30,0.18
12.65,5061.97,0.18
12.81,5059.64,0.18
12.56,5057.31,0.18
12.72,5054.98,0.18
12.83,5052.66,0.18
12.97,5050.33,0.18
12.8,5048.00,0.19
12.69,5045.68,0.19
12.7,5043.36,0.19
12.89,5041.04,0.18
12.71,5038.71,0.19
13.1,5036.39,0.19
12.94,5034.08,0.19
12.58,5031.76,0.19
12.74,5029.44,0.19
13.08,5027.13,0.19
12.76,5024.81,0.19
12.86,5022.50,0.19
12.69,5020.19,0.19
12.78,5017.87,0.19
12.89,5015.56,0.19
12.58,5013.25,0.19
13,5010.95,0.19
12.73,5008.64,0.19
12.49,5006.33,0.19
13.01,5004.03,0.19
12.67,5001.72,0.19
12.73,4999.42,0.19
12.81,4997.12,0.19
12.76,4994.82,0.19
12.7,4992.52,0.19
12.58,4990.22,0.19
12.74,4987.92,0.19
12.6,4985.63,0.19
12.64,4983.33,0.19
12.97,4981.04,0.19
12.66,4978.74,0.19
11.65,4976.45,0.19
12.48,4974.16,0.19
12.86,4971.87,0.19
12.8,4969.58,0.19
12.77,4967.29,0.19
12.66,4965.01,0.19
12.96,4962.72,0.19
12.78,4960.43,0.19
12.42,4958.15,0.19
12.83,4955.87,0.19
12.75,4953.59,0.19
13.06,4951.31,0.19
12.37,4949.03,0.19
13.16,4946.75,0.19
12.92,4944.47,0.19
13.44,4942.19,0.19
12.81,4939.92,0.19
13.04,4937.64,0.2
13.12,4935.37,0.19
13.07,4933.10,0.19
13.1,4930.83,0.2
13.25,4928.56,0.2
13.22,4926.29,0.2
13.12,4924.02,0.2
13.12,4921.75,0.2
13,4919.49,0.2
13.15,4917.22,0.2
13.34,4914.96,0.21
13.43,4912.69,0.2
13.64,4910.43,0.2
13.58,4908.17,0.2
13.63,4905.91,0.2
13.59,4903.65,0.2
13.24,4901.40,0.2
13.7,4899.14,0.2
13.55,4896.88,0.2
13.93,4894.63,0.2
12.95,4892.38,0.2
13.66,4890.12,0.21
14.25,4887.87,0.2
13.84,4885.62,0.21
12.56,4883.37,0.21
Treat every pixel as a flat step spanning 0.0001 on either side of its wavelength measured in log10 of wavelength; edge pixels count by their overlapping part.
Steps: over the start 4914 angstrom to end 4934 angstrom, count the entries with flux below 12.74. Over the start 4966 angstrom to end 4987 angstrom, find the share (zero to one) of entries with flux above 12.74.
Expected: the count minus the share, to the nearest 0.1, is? -0.4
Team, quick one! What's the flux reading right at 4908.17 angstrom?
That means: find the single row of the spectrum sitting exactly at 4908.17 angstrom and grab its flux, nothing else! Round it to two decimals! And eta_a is 13.58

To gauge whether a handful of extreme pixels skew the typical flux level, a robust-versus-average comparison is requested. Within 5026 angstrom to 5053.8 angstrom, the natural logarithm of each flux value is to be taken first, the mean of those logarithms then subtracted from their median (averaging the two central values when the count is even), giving -0.0016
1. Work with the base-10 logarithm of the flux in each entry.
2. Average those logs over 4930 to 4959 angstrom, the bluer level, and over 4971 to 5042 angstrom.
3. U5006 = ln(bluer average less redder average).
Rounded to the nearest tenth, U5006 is -5.0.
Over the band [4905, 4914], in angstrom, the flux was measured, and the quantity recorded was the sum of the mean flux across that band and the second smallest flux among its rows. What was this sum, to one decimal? 27.1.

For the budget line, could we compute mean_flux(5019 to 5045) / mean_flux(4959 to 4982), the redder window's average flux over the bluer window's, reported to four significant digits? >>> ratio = 1.013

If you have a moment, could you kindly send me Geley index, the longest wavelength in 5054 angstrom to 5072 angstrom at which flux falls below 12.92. 5064.30 angstrom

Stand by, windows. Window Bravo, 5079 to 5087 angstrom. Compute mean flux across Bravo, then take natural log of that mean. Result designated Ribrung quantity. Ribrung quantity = 2.56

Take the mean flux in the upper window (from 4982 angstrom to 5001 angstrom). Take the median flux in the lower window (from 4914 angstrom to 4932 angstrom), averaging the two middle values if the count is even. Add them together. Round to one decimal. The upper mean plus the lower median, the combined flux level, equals 25.8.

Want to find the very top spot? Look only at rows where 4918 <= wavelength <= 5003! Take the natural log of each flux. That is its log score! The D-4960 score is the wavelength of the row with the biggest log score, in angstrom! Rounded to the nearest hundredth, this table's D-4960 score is 4942.19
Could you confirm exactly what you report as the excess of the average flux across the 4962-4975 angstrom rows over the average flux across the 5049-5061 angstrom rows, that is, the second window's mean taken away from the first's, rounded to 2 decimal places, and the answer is -0.02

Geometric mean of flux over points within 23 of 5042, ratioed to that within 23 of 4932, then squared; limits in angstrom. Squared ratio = 0.95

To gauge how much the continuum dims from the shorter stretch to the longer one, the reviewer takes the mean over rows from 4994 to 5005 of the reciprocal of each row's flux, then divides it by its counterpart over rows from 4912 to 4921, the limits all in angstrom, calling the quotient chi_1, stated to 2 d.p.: 1.03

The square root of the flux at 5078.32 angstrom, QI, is 3.59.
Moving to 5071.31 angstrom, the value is 3.63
